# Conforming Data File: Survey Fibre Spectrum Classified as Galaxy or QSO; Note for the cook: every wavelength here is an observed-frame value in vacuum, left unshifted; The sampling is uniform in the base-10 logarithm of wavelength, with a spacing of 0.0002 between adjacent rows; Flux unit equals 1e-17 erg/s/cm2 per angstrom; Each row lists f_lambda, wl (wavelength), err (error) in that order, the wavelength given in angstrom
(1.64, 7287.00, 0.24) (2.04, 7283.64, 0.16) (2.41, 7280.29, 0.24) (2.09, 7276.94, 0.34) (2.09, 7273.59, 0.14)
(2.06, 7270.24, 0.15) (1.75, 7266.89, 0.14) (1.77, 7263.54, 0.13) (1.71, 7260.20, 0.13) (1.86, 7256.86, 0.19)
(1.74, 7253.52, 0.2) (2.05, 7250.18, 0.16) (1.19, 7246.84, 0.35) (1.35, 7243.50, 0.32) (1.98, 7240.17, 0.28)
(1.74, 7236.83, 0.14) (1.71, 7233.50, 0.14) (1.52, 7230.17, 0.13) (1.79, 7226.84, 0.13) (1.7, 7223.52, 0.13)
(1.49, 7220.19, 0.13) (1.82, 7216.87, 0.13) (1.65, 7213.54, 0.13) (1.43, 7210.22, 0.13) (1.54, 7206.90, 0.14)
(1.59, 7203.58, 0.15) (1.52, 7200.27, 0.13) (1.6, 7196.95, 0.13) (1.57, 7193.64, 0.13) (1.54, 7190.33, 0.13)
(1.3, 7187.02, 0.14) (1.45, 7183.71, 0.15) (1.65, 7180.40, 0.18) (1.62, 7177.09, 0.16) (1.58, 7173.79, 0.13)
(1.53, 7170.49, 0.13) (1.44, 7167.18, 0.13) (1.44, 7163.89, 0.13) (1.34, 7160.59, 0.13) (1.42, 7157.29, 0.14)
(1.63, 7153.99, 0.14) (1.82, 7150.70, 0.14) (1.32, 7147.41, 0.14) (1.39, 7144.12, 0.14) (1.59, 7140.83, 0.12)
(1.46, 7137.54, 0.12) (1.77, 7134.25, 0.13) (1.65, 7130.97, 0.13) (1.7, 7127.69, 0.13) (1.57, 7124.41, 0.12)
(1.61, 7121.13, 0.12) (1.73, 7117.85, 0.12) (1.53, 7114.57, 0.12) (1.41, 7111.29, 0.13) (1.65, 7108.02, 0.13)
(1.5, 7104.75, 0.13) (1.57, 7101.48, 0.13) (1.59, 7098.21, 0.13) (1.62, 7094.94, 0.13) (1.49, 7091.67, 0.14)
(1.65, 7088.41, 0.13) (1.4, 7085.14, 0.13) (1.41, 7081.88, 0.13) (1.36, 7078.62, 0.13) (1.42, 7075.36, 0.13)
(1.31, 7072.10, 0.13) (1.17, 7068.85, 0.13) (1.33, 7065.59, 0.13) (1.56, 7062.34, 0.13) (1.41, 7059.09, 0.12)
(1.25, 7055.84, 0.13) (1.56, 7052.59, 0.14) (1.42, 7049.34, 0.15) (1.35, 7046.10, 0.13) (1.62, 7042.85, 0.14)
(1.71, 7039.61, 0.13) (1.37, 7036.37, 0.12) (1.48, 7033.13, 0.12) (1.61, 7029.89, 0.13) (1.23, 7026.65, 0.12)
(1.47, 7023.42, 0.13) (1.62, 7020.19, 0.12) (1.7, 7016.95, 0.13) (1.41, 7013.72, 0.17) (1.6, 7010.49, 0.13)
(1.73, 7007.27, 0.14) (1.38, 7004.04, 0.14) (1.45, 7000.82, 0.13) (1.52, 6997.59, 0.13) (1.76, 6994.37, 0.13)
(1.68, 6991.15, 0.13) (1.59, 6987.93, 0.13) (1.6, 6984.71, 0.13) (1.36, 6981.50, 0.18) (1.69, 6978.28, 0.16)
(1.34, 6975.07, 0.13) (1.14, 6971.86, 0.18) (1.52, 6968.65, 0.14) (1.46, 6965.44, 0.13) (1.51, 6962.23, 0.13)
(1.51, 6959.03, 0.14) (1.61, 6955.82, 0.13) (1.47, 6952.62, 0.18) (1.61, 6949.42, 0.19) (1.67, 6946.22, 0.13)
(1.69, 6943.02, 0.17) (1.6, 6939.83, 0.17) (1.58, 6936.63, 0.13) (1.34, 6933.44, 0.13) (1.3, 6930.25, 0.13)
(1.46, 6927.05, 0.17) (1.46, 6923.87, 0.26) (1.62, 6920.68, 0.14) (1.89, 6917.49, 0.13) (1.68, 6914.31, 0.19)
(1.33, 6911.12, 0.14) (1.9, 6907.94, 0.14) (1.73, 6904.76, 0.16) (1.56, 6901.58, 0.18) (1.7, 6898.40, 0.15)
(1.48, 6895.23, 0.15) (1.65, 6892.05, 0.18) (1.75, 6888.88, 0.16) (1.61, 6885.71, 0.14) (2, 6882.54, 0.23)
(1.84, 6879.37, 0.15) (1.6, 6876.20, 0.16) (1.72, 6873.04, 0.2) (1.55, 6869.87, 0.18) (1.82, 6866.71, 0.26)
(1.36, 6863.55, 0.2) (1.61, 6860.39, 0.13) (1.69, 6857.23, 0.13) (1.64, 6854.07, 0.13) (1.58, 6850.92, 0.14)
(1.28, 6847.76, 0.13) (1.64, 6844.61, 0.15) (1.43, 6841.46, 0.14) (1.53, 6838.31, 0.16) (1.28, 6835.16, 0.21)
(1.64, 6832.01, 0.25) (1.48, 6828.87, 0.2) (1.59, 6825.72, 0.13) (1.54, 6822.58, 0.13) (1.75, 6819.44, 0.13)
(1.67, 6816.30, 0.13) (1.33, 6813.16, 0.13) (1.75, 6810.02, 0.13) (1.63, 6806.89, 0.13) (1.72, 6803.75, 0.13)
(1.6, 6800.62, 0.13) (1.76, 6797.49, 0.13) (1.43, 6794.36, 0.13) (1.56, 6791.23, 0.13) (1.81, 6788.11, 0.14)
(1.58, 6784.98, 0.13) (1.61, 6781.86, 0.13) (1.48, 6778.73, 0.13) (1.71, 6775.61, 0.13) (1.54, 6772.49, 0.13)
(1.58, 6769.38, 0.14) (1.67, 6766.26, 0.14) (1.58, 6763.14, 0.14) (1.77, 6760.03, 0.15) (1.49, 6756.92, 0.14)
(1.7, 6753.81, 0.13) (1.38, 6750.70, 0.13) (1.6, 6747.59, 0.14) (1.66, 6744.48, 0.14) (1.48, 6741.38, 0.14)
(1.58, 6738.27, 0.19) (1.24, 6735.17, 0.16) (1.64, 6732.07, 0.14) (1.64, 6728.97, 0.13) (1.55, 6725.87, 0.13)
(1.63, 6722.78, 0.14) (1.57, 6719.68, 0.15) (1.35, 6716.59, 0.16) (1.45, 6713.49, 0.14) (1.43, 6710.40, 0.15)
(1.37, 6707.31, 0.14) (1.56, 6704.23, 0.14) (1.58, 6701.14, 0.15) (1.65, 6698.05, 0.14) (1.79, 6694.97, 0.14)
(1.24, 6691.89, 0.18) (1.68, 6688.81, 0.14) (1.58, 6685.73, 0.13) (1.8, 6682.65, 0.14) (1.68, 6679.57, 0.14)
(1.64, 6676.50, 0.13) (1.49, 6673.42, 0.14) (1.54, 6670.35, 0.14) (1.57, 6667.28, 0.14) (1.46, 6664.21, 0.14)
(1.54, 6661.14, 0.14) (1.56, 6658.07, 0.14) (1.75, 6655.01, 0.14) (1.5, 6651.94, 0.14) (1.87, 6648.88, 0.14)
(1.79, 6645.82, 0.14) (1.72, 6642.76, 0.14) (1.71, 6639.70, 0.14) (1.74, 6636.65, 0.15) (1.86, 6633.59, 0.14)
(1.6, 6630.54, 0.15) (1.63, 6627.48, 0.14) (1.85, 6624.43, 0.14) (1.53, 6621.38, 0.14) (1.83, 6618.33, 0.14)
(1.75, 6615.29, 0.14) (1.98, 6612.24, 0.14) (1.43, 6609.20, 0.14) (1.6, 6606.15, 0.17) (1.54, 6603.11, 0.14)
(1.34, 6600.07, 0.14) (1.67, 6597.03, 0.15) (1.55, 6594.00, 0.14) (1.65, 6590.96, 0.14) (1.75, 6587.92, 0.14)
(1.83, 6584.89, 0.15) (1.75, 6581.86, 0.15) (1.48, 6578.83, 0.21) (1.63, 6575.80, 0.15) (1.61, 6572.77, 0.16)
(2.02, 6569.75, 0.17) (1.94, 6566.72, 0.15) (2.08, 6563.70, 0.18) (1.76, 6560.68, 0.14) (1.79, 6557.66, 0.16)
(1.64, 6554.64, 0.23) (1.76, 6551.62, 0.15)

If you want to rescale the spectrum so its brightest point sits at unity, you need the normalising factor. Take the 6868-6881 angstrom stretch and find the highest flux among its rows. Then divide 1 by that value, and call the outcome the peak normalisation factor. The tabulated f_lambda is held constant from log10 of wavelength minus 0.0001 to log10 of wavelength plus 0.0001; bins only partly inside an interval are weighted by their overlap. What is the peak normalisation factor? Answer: 0.54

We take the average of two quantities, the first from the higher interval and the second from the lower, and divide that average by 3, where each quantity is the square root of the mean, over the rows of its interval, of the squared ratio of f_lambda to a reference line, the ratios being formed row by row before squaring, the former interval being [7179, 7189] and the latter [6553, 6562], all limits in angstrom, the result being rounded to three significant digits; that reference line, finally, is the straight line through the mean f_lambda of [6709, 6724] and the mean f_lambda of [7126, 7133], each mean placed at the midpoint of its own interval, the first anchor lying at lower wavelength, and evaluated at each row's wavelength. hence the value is 0.349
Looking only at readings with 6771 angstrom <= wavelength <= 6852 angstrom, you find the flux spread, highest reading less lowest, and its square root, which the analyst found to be 0.73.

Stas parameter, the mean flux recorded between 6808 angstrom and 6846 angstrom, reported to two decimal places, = 1.55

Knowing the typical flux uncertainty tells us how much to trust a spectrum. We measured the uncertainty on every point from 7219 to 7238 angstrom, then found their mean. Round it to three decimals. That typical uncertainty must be 0.133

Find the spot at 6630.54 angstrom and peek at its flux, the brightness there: 1.6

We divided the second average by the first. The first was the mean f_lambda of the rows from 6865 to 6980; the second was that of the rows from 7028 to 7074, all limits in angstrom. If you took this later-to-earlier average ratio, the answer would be 0.90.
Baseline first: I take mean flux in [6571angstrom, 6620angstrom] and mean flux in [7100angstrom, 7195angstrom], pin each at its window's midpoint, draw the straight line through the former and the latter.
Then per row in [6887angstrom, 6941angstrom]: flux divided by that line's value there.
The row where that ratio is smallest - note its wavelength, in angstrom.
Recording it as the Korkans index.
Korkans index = 6930.25 angstrom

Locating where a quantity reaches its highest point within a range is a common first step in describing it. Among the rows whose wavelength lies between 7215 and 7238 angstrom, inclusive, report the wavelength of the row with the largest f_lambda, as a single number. 7216.87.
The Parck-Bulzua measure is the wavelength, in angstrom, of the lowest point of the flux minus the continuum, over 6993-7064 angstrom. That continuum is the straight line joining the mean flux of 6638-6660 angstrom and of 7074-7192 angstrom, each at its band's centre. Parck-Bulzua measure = 7026.65 angstrom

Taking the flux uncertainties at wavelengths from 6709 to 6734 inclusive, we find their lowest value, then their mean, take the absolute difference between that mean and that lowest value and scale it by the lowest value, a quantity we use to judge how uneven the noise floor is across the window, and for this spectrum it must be 0.10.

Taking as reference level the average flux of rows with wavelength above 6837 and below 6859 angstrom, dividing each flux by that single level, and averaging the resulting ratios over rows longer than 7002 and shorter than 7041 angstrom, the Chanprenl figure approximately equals 0.99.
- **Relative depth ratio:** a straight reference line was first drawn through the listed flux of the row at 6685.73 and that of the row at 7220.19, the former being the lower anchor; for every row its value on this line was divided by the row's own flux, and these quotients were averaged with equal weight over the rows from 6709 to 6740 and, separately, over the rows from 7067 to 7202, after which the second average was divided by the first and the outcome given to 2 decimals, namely 0.95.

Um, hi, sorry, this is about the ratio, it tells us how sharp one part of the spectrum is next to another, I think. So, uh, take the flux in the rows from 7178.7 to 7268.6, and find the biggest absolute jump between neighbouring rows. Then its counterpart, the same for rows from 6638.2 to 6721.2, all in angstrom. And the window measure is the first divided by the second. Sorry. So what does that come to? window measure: 1.6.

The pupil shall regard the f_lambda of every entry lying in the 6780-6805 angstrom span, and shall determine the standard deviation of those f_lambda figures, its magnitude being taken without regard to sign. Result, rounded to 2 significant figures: 0.12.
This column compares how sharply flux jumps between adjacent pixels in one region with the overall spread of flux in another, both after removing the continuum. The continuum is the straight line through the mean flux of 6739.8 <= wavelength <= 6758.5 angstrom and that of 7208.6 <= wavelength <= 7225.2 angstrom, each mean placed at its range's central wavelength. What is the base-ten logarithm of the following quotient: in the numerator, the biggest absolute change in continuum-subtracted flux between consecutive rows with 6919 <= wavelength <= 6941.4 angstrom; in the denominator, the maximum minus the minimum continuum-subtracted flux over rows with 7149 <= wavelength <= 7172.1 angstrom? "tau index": -0.3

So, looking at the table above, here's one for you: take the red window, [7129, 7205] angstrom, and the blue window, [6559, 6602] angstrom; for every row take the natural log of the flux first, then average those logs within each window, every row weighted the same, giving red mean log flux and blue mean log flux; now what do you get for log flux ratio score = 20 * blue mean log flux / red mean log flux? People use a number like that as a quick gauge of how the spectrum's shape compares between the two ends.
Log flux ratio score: 25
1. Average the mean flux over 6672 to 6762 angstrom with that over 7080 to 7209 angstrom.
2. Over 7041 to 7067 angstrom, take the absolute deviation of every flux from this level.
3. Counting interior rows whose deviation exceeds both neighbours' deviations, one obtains 2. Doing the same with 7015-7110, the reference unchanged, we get 8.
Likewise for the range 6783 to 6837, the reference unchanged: 5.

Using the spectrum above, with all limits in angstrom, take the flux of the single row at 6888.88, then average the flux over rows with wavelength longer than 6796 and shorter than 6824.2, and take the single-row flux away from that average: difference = -0.11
